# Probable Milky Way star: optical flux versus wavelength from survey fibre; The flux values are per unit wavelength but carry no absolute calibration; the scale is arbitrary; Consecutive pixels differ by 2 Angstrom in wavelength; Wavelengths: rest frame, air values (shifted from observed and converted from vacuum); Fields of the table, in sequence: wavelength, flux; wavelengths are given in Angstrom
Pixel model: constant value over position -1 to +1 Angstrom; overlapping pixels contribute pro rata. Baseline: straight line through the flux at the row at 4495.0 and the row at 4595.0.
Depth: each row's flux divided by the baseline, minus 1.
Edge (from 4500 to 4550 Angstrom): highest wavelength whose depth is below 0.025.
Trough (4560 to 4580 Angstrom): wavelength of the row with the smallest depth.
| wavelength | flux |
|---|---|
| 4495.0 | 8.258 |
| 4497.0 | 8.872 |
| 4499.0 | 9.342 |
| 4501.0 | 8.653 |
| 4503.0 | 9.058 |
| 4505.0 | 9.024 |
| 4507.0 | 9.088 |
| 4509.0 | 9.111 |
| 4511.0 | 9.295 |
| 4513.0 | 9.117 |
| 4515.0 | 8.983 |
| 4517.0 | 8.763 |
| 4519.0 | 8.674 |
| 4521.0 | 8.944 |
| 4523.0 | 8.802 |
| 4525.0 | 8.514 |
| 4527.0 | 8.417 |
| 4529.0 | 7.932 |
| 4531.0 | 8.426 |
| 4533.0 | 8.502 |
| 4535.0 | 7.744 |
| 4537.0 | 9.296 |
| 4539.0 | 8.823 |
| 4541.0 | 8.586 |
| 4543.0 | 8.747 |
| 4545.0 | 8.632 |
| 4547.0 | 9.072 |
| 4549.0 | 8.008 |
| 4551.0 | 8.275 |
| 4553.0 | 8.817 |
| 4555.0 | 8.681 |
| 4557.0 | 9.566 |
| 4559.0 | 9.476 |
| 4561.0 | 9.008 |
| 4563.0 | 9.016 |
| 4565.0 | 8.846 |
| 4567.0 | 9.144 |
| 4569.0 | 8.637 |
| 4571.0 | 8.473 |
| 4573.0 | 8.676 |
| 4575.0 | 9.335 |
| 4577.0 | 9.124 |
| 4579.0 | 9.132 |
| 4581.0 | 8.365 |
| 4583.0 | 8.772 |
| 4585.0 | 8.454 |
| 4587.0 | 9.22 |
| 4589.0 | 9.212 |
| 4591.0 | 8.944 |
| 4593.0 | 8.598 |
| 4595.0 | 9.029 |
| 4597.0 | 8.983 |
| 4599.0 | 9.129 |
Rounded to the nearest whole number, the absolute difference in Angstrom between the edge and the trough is 22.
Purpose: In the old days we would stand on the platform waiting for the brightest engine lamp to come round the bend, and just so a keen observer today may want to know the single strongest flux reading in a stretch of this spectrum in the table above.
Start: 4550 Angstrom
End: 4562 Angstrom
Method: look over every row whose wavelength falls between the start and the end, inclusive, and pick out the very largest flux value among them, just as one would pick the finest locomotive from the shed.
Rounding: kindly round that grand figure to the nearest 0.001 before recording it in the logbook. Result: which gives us 9.566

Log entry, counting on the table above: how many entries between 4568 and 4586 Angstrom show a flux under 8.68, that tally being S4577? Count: 5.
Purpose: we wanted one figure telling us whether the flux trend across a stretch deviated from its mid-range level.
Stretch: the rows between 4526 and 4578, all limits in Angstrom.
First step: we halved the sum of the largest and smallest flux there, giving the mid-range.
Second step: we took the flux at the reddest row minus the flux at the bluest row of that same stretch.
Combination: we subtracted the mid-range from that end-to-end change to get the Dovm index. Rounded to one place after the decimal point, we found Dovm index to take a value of -7.9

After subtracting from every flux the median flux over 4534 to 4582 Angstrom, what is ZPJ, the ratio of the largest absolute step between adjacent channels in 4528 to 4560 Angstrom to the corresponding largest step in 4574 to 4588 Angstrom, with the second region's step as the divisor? 2.0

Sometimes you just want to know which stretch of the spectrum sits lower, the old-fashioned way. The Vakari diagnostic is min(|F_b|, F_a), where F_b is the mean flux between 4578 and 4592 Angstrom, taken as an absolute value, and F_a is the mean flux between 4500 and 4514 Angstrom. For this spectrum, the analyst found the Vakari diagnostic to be 8.87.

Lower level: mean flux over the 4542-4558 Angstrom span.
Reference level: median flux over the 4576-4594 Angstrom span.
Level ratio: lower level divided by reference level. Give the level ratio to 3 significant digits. 0.975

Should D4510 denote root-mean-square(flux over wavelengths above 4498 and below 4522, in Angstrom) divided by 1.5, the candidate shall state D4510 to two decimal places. 6.00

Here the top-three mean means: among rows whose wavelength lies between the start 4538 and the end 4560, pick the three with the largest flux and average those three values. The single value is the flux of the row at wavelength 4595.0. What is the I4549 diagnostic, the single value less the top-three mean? -0.3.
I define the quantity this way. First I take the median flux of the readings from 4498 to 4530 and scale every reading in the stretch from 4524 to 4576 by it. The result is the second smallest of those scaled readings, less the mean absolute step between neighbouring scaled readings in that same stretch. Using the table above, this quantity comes 0.84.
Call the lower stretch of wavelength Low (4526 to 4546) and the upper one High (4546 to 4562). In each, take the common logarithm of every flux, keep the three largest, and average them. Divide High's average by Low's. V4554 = 1.021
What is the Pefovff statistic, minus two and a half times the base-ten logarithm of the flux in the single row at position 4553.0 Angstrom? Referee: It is -2.363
